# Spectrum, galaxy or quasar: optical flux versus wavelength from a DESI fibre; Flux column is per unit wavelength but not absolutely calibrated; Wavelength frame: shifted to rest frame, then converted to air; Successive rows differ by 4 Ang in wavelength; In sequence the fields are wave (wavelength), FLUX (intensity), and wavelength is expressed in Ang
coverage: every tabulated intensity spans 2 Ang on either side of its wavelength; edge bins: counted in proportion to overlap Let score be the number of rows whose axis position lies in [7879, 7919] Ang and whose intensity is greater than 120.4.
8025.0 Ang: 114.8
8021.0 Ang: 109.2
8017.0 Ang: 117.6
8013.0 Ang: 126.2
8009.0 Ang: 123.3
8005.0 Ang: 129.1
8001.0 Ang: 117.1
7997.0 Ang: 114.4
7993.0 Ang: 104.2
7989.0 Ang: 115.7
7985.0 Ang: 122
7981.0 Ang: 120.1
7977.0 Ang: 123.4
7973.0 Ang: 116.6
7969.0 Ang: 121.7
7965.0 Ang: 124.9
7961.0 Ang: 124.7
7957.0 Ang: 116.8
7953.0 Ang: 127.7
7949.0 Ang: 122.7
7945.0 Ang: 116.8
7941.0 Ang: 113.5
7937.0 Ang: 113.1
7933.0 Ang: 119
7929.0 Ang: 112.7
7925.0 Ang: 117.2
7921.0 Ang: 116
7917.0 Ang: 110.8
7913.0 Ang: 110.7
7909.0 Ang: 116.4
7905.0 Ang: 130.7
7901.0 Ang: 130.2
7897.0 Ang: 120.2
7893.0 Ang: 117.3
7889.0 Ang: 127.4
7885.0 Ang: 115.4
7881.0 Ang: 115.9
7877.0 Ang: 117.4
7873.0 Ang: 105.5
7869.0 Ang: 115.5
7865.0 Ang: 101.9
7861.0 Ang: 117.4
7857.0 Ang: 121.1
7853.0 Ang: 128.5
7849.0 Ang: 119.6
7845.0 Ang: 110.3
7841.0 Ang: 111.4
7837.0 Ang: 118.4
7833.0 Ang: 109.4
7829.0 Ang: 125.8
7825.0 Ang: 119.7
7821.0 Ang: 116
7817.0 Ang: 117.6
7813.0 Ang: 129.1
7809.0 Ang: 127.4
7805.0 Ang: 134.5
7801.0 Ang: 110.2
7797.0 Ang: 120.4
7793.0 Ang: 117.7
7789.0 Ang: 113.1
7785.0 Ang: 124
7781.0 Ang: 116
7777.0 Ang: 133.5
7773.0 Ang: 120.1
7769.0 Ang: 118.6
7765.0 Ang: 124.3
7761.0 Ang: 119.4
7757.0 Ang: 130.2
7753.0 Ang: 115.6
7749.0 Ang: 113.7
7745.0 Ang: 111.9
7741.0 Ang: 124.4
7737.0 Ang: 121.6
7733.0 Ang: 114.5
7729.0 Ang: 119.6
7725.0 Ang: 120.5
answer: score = 3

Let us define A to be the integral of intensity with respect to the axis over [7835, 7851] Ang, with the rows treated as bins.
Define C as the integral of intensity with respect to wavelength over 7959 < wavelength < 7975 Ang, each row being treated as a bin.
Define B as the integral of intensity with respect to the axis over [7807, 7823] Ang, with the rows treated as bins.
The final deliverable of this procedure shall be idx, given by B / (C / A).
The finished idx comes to 1847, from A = 1839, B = 1960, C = 1952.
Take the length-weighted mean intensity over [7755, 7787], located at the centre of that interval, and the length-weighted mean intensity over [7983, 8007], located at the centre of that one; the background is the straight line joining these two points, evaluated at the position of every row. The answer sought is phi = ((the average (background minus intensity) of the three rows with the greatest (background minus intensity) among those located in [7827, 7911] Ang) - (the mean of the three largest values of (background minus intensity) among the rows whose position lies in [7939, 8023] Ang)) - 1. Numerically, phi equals 5.9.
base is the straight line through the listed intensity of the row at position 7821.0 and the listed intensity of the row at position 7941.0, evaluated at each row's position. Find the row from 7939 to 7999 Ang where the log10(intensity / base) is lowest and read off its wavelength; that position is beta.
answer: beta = 7993.0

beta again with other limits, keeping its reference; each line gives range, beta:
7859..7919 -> 7865.0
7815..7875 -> 7865.0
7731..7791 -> 7745.0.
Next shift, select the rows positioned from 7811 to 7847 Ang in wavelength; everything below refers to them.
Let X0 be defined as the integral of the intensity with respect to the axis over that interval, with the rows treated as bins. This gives 4231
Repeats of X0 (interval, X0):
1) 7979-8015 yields 4288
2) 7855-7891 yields 4150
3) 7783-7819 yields 4376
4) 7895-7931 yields 4260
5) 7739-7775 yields 4313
